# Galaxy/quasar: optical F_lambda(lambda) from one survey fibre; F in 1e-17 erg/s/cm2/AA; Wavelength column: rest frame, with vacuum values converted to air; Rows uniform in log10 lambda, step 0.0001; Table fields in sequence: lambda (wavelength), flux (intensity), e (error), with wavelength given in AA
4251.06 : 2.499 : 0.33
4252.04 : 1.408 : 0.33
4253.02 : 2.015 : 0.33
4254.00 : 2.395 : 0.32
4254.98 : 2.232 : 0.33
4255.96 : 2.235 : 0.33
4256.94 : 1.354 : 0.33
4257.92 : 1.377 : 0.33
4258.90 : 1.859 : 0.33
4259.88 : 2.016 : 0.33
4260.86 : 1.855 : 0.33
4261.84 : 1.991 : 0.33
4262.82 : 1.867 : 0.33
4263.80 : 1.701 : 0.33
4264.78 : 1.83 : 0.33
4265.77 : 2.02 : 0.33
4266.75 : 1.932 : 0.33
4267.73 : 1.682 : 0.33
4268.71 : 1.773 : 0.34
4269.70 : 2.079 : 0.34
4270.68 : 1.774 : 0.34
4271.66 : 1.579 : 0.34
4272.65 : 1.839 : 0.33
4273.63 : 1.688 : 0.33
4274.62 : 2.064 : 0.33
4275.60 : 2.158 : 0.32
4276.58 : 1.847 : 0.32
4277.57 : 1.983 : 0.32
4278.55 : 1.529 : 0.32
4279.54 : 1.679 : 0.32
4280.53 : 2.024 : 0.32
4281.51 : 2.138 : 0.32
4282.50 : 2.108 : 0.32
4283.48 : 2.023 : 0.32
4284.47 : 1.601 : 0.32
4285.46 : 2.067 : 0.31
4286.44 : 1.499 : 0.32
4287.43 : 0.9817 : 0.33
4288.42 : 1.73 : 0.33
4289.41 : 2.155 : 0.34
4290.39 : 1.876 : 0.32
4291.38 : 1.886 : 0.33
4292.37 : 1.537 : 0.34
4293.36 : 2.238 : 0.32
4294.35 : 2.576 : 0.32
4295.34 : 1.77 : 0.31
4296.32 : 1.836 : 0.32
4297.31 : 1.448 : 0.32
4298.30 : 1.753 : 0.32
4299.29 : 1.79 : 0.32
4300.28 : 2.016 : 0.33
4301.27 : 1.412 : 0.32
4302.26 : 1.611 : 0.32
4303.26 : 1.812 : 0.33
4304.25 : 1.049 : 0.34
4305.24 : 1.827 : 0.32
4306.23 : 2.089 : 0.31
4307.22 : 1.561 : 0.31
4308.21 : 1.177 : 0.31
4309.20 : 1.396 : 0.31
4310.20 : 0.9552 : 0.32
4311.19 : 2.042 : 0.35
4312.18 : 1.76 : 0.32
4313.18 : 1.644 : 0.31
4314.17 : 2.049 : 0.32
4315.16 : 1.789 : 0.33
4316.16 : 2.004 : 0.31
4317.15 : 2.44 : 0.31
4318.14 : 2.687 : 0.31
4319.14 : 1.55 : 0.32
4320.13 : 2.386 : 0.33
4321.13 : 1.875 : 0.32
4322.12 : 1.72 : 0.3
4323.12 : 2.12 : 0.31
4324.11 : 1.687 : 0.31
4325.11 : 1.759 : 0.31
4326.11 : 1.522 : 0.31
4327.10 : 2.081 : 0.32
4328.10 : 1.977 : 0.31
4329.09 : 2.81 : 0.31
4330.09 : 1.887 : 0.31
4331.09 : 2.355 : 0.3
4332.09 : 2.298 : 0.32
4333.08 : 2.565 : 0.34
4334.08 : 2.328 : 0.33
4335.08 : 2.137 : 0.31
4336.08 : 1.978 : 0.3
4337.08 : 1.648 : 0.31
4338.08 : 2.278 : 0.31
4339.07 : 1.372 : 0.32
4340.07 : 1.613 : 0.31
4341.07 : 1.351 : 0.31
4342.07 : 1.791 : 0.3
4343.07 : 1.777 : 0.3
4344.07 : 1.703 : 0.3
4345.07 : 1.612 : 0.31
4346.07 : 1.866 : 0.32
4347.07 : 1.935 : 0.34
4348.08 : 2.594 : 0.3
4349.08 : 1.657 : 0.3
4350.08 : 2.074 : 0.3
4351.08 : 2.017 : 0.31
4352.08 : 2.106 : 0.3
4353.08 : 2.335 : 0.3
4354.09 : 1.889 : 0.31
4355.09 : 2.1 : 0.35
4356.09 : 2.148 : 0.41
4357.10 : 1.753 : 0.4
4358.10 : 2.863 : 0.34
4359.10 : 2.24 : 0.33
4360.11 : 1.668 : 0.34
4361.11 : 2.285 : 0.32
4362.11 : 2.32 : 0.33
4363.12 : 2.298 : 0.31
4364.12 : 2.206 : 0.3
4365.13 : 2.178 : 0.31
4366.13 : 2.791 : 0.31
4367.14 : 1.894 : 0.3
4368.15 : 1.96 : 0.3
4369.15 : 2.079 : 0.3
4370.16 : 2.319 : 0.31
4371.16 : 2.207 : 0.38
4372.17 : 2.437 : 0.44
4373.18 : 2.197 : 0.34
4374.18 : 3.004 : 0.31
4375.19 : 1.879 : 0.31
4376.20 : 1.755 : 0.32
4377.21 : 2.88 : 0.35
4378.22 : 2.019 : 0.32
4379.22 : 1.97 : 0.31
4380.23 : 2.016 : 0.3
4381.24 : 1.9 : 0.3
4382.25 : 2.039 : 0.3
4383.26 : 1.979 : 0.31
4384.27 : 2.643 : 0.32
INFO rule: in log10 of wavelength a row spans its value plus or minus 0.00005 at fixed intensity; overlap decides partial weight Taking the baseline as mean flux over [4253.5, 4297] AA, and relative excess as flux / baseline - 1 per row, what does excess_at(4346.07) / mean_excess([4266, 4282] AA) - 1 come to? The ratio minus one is 0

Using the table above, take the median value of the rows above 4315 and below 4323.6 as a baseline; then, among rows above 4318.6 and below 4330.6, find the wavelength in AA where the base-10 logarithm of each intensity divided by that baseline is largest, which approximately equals 4329.09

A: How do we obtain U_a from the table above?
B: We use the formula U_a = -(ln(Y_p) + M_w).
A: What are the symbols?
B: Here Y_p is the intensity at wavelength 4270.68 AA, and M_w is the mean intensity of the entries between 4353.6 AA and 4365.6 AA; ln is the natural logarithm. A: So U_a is -2.74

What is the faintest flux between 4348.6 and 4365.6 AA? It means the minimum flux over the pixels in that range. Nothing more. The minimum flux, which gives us 1.657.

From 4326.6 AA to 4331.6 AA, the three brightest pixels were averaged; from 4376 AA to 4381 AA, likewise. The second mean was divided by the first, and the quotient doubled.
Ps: 1.91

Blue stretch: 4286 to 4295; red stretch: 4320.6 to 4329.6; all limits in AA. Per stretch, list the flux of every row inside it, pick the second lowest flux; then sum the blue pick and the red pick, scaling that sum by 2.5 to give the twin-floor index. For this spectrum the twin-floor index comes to 8.0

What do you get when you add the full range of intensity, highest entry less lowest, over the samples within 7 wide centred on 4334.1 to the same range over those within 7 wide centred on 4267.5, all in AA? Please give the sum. 1.31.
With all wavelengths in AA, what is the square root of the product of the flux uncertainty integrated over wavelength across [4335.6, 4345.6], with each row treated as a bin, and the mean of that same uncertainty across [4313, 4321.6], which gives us 1.0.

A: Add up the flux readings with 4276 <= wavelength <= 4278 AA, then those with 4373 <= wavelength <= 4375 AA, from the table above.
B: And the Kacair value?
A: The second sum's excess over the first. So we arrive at 1.37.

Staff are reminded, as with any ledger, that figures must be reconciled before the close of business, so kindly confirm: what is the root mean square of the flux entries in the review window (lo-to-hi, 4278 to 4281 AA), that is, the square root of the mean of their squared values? 1.76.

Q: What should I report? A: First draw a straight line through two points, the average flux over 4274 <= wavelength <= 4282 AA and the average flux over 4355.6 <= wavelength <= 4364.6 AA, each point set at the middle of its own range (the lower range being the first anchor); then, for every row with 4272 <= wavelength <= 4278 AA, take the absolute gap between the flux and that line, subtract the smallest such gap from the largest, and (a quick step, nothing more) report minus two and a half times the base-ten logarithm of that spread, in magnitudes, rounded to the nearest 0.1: 1.9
